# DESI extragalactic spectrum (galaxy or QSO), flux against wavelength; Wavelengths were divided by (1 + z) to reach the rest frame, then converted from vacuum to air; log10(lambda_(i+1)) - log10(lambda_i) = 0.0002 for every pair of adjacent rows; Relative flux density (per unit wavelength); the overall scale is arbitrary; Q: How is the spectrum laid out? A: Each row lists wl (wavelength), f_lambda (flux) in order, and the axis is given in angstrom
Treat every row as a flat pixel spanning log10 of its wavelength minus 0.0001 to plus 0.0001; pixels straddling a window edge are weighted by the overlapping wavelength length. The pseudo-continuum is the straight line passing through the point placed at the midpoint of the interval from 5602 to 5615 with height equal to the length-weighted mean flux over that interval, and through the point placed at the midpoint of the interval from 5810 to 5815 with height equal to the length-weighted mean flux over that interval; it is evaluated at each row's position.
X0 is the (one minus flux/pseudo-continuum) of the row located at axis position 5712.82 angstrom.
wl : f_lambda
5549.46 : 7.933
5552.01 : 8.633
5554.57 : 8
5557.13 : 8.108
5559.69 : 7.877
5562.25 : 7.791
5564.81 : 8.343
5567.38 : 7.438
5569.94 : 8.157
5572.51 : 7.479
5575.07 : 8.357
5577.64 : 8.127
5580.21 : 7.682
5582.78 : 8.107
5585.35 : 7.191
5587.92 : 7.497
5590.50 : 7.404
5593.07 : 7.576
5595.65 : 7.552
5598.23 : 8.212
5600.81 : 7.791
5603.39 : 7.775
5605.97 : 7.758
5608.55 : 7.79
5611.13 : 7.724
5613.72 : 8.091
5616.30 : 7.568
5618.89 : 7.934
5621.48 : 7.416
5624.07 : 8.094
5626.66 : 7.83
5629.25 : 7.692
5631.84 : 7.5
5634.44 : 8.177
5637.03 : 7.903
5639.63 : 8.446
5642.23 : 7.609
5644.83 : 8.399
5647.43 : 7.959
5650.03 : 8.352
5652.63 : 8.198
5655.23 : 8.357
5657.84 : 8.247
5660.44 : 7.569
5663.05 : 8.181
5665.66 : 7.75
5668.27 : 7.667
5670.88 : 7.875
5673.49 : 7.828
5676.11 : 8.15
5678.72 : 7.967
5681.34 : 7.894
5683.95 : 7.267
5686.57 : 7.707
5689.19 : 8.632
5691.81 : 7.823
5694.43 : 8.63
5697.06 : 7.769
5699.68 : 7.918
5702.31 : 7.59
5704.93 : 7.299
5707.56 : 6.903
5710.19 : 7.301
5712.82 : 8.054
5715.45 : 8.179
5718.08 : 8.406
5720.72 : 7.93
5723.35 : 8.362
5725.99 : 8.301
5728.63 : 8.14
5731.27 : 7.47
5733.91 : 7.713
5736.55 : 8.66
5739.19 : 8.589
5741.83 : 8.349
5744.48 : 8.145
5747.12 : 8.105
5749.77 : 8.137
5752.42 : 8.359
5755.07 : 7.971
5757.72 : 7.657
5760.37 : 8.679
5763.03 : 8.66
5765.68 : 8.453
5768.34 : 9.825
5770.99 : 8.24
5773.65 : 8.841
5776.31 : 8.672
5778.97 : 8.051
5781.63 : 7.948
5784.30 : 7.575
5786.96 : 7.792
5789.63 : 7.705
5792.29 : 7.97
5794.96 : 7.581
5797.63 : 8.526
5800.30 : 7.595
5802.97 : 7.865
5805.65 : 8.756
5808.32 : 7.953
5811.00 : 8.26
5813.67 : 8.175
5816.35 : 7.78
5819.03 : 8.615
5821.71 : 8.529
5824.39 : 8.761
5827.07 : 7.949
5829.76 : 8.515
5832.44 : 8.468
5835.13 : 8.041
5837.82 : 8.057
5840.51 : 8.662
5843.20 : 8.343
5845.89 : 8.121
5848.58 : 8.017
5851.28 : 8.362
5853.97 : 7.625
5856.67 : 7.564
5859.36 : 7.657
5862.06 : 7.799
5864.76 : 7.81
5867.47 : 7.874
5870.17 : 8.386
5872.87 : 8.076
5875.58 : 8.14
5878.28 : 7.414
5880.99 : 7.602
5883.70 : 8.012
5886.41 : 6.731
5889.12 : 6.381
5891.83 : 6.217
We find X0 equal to 0.00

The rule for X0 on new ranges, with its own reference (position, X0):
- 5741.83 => -0.03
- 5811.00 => 0.00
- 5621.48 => 0.06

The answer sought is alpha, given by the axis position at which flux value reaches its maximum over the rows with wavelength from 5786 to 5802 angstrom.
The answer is 5797.63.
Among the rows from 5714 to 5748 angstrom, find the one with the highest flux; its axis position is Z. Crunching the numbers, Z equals 5736.55 angstrom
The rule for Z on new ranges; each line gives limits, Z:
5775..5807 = 5805.65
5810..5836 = 5824.39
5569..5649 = 5639.63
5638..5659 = 5639.63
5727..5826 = 5768.34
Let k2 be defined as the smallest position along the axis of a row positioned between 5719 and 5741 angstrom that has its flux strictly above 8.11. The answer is 5723.35 angstrom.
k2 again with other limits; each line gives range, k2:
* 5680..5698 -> 5689.19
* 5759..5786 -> 5760.37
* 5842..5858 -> 5843.20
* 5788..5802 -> 5797.63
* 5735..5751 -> 5736.55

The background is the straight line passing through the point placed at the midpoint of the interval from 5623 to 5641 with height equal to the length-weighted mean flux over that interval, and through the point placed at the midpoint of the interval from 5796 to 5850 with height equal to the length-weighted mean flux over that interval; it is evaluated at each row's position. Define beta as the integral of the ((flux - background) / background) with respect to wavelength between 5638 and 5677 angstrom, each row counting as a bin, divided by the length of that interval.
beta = 0.006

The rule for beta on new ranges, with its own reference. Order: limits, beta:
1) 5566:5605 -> -0.015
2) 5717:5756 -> 0.008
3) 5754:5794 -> 0.012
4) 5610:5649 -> -0.006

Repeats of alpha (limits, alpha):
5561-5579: 5575.07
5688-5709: 5689.19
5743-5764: 5760.37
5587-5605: 5598.23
